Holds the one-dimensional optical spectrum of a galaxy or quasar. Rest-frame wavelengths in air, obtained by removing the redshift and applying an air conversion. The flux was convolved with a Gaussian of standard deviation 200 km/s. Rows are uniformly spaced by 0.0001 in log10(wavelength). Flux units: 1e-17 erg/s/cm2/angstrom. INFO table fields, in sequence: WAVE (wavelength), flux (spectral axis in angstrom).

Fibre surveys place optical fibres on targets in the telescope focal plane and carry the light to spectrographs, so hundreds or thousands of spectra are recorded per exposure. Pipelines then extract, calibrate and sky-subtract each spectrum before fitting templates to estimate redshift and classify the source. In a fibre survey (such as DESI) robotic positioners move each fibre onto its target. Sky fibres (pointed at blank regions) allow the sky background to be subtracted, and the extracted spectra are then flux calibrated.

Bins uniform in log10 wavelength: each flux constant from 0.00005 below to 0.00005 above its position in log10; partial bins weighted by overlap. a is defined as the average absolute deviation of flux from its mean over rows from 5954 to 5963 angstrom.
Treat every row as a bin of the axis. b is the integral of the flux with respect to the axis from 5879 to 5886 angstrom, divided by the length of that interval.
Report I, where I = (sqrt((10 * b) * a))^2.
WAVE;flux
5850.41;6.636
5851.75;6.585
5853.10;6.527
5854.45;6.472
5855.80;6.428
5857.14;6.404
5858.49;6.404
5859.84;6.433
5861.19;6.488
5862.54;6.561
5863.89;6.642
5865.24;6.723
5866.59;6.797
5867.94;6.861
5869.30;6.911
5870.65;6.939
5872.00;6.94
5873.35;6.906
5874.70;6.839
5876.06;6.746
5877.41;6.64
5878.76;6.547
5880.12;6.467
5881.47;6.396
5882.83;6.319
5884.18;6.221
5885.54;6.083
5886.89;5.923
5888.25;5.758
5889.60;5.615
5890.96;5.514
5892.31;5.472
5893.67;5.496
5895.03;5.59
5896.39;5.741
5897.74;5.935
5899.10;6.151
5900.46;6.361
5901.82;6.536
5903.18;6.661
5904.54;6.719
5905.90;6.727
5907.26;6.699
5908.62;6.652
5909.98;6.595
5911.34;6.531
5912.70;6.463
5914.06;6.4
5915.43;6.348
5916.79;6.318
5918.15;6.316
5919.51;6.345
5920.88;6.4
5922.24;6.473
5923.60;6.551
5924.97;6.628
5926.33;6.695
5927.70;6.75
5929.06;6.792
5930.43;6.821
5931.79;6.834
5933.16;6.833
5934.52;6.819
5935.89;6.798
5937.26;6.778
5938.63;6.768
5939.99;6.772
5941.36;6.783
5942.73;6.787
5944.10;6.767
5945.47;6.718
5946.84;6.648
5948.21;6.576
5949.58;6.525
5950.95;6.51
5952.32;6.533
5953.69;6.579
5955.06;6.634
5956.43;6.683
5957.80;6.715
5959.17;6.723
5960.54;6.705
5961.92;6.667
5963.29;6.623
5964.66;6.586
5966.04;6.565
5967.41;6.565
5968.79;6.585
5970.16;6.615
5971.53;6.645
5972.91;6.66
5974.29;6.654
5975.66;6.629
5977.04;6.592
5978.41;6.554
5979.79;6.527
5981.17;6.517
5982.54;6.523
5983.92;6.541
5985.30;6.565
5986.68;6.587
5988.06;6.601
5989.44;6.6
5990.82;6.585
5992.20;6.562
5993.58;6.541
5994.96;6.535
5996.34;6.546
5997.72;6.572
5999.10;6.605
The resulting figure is 1.7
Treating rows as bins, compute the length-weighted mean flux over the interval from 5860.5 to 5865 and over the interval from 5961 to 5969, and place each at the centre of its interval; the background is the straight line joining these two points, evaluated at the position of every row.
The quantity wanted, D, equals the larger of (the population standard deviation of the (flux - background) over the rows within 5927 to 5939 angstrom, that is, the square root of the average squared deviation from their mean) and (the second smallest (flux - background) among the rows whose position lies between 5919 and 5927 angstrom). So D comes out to 0.03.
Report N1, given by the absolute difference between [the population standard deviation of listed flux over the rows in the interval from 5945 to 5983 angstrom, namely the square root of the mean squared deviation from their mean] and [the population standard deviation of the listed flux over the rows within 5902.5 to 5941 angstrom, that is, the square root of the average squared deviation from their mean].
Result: 0.11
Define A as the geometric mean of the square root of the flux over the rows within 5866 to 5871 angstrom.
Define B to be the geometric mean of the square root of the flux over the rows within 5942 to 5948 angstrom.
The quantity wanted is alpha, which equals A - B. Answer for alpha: 0.028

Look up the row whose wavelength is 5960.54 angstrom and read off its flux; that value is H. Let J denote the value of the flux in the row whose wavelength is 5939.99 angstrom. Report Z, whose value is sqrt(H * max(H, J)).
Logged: 6.74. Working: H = 6.705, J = 6.772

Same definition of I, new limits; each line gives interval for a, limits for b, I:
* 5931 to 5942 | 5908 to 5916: 1.5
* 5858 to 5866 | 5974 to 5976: 6.7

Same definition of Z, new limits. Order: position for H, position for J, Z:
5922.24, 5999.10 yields 6.54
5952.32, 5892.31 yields 6.53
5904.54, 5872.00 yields 6.83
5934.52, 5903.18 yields 6.82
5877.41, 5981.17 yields 6.64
